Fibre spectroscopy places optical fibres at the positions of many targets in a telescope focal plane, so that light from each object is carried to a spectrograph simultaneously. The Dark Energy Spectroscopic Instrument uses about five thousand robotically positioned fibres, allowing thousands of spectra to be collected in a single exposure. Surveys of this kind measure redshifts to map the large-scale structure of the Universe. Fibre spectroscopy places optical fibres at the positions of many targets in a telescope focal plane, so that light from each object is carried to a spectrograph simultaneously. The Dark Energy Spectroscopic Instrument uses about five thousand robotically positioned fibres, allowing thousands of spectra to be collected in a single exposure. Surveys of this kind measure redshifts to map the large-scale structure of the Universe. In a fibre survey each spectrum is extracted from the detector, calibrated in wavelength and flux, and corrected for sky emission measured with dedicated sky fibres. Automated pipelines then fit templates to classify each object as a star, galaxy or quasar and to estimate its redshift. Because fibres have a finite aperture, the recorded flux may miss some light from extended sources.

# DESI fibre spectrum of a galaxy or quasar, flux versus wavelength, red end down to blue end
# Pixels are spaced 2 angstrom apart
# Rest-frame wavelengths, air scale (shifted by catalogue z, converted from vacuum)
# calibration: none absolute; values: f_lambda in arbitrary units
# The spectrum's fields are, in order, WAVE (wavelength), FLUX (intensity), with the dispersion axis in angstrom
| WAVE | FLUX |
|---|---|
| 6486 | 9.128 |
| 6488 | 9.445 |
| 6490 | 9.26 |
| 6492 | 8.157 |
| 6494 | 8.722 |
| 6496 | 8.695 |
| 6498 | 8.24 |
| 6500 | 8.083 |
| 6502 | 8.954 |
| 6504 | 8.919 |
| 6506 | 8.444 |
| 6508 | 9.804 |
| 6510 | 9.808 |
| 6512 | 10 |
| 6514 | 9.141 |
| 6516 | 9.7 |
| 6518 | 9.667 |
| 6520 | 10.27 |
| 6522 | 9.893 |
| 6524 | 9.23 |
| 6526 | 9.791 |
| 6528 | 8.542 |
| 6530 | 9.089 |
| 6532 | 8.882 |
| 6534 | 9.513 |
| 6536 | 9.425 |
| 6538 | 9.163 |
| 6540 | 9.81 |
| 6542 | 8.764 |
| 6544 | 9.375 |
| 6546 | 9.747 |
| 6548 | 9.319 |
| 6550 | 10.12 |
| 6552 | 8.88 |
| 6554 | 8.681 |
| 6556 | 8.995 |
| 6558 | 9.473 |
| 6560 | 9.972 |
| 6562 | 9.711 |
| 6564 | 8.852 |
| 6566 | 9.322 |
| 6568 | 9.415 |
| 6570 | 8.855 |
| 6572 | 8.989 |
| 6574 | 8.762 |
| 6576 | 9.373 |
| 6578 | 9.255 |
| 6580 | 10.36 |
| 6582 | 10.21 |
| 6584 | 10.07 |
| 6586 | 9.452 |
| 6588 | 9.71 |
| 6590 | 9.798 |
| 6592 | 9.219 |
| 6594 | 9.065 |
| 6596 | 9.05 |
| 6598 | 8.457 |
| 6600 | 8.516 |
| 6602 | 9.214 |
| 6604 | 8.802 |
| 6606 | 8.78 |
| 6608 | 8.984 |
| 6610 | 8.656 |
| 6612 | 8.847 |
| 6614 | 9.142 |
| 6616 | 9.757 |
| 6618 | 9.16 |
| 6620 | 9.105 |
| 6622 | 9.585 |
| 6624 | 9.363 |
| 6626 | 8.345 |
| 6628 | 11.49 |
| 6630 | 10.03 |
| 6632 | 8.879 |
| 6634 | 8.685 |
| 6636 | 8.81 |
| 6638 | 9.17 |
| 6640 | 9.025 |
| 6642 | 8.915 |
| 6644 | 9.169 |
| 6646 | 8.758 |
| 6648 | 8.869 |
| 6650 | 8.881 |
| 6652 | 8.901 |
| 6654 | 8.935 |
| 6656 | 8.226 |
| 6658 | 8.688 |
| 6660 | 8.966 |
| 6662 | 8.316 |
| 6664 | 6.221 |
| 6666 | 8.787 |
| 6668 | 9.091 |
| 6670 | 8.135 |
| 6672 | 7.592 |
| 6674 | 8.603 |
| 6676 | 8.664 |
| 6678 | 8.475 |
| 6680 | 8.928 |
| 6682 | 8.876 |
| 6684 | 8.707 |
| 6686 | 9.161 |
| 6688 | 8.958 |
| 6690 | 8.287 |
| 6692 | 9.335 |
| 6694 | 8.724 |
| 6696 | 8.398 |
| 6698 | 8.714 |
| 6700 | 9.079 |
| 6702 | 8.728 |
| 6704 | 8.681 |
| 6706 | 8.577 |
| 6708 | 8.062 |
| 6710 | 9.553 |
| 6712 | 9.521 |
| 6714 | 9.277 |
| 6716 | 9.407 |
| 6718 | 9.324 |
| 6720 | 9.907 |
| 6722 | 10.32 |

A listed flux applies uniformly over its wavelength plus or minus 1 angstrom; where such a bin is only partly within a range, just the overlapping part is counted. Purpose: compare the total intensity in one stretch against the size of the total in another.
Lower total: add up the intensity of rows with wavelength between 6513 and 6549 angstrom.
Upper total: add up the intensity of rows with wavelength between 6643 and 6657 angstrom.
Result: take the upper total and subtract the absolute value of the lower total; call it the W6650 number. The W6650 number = -108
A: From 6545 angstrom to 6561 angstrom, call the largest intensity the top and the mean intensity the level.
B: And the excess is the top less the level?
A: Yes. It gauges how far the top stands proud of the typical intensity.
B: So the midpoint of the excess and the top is 5.4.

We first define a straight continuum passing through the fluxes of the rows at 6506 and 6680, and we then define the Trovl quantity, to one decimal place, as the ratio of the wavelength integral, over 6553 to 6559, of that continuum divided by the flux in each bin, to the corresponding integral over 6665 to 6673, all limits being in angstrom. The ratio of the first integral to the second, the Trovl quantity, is 0.7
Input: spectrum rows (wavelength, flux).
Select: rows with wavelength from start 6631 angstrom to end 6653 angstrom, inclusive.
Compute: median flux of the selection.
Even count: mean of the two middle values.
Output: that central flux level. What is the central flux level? 8.88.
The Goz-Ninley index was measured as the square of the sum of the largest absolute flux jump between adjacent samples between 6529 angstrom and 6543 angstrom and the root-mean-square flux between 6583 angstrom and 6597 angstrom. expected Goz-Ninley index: 111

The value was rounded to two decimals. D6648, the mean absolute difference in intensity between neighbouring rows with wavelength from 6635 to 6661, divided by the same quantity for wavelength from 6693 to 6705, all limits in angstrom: 0.86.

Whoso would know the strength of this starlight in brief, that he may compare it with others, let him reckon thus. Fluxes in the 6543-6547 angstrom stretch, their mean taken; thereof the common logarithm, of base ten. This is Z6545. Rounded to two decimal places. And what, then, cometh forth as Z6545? 0.98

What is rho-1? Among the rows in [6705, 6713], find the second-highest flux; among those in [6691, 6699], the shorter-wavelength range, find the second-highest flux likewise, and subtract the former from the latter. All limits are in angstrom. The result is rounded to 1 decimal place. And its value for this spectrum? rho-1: -0.8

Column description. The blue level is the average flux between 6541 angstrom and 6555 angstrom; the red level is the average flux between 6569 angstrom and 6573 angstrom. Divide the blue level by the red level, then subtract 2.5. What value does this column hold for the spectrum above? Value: -1.46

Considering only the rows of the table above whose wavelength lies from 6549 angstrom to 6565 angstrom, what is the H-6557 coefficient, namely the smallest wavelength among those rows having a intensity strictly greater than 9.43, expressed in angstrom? 6550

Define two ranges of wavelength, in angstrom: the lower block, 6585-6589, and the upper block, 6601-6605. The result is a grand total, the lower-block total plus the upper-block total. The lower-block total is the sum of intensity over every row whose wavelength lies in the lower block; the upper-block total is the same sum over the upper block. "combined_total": 37.2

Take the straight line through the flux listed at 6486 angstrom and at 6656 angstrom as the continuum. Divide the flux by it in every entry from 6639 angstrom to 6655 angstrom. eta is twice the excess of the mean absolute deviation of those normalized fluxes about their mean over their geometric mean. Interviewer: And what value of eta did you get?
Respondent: -2.14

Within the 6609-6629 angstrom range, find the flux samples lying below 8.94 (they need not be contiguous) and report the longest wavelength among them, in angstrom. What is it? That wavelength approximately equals 6626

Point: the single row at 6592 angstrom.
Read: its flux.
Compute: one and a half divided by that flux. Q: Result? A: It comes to 0.163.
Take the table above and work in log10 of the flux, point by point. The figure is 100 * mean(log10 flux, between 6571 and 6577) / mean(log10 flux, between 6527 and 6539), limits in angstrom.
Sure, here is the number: 100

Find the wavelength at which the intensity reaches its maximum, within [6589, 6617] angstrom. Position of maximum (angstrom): 6590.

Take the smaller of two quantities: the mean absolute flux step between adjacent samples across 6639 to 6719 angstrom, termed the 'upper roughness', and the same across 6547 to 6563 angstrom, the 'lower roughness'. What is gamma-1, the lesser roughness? 0.47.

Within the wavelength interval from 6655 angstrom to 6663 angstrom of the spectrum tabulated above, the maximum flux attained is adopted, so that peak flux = 8.966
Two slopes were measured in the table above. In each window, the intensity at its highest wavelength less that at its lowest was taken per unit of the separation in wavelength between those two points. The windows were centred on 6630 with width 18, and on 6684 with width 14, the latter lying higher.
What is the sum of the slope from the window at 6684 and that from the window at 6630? -0.04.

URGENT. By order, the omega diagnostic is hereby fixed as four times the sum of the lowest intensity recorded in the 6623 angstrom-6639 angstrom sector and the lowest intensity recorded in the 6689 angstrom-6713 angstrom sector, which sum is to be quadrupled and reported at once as 65.6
